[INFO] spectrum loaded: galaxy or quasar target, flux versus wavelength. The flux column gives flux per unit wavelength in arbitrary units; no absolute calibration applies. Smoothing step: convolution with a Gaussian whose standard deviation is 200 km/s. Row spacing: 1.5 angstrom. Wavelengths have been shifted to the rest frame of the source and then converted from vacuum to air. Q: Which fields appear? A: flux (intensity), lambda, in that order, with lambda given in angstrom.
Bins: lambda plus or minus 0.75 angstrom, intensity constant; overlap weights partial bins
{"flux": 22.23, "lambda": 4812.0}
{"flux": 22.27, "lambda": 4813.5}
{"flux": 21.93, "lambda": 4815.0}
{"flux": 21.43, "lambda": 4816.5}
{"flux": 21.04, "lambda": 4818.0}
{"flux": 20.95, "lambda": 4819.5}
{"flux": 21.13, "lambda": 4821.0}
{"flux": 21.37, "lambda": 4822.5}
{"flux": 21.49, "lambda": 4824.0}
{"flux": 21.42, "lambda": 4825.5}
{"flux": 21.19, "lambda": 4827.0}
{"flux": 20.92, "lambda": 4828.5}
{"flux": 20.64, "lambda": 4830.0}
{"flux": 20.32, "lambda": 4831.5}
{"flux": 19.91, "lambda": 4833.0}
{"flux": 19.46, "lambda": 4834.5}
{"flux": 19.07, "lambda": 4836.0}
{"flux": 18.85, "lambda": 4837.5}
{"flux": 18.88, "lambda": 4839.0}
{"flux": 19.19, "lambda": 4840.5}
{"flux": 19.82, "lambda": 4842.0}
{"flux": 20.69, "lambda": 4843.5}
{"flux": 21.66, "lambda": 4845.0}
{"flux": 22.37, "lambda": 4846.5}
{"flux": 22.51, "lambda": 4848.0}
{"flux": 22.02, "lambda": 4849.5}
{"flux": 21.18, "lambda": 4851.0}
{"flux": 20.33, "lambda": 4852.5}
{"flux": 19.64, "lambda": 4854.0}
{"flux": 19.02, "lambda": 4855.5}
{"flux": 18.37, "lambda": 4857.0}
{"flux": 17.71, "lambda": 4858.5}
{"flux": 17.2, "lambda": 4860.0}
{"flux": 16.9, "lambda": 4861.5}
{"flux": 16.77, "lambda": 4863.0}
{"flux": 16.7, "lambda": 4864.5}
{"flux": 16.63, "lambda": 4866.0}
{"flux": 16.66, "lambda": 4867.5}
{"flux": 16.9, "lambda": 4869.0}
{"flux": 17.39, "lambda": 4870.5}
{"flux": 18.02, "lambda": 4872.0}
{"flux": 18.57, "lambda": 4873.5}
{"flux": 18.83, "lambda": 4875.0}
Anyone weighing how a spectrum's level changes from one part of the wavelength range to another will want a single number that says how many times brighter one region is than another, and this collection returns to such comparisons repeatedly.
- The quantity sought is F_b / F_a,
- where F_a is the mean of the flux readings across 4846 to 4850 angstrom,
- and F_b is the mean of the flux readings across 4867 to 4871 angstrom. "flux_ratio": 0.76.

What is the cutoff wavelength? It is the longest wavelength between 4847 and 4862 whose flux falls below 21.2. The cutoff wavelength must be 4861.5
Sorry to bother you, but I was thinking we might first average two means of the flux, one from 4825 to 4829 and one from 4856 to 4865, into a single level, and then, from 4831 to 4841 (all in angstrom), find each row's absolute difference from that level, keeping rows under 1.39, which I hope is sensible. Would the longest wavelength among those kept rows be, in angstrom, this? 4840.5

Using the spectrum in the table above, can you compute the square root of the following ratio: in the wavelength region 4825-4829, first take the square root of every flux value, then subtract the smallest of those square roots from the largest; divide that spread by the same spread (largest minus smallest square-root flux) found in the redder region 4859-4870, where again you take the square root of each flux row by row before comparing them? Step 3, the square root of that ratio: 0.89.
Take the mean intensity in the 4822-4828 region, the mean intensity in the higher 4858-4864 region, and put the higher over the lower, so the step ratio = 0.80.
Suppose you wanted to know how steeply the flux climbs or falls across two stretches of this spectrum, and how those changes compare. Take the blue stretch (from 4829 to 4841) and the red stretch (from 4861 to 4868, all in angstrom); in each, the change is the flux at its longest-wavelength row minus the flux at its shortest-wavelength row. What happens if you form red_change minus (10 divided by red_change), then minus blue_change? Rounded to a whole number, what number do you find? 43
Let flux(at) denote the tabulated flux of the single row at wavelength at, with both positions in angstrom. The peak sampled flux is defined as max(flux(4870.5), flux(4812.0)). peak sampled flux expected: 22.2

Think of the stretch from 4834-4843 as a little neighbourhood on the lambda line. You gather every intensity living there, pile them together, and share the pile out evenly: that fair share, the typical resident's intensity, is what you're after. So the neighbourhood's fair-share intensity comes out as 19.2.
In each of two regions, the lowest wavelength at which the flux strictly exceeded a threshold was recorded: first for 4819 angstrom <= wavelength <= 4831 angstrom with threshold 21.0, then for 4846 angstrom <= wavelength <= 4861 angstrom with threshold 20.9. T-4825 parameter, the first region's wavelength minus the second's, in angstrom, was -25.5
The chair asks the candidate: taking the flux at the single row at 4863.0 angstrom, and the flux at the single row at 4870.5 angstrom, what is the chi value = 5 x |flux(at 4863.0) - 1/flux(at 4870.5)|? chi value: 84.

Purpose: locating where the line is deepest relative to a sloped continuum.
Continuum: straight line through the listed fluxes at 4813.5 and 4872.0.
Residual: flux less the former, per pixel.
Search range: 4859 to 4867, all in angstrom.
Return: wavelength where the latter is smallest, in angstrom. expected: 4863.0 angstrom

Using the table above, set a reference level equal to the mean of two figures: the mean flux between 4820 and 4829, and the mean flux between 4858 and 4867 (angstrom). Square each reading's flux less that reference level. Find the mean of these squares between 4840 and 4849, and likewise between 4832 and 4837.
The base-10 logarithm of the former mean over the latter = 1.3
